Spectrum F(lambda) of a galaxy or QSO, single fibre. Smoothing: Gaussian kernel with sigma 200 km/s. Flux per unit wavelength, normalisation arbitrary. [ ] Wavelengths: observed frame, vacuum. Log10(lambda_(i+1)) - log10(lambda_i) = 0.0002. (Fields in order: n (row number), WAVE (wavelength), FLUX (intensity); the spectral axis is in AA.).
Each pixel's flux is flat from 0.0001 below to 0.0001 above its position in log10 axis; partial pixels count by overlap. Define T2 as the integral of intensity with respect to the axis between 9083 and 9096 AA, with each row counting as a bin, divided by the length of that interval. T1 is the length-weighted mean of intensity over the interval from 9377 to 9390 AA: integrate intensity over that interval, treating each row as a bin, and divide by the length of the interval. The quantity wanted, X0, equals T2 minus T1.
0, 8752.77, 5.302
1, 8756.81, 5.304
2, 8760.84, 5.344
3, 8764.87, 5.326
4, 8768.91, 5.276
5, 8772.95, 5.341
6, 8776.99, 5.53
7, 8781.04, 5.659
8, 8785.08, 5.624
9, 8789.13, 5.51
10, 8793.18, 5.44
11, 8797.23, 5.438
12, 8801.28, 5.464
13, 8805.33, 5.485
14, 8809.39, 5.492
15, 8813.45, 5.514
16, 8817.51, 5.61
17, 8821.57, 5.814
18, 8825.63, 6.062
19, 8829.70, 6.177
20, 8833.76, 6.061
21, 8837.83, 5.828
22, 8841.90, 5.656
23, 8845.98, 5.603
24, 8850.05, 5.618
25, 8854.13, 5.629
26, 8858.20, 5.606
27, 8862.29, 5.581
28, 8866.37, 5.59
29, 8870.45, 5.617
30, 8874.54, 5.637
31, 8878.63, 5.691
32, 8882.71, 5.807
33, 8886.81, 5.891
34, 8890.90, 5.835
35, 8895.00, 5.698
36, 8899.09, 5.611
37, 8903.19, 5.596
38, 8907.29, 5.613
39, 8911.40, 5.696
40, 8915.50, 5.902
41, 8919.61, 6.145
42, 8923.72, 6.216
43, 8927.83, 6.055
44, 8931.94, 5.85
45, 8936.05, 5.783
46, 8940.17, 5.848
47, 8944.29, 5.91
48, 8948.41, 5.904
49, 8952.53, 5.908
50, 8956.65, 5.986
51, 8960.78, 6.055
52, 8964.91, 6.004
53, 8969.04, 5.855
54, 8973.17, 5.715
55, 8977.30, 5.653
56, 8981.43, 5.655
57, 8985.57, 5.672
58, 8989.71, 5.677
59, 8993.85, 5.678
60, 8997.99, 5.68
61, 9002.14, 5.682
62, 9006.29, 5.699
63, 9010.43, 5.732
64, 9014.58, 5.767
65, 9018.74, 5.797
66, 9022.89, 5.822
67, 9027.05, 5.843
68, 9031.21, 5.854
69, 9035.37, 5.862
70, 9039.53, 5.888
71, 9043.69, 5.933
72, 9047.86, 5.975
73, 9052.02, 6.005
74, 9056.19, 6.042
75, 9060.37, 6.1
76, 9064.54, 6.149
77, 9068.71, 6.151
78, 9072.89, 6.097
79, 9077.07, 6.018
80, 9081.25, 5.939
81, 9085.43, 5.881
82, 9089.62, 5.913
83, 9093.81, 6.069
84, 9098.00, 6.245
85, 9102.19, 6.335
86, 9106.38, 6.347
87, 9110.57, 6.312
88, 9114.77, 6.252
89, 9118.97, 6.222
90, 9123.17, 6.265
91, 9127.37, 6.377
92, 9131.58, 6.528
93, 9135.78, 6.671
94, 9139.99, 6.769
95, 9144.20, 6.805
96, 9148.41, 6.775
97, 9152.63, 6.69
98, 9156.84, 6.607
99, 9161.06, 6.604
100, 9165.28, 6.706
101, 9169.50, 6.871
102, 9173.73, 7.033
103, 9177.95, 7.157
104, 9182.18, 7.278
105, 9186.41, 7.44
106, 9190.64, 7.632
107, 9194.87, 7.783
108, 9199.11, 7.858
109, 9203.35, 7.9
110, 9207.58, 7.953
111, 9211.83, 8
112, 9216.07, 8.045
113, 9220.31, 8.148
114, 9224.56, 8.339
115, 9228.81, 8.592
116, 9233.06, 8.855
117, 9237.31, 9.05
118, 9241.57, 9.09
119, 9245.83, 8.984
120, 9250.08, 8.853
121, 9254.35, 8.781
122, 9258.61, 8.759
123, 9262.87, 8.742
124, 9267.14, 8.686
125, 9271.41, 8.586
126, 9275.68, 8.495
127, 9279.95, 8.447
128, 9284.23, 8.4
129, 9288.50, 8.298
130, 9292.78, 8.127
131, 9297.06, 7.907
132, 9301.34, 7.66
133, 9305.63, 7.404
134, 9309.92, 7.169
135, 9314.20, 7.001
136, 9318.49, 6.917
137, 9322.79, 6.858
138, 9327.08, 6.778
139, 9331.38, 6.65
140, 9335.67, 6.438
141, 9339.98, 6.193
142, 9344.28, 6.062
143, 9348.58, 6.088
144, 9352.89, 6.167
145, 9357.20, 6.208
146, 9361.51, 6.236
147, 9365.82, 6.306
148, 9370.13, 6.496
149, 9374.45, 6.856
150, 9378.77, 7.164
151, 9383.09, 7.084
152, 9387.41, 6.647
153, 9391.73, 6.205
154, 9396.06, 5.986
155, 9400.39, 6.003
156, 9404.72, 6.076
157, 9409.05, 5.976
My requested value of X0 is -1.0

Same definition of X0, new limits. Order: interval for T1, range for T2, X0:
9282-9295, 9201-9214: -0.3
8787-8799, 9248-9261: 3.3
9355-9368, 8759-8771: -0.9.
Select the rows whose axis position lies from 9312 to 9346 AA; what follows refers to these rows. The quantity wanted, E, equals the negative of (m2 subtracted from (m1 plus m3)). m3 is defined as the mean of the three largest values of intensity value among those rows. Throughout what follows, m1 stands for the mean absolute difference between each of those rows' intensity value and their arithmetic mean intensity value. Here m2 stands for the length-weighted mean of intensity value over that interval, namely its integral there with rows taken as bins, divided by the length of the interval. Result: -0.59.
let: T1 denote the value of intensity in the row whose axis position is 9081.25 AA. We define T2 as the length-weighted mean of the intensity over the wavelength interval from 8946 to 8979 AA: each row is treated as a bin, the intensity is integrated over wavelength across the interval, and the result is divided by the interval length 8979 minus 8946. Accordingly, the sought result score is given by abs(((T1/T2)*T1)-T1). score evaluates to 0.1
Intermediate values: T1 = 5.939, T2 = 5.9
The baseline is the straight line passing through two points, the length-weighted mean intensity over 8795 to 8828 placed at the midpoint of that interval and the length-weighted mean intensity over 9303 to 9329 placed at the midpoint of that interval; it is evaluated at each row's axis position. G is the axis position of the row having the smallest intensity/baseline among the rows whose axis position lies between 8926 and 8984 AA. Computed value 8981.43 AA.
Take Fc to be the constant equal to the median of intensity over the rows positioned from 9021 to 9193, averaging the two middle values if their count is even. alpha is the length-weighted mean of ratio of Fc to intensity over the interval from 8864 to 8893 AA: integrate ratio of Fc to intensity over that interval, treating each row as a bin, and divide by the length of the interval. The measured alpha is 1.09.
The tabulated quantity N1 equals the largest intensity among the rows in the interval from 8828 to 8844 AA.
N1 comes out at 6.177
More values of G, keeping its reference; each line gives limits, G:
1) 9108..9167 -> 9118.97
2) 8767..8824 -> 8768.91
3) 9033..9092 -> 9085.43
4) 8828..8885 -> 8866.37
